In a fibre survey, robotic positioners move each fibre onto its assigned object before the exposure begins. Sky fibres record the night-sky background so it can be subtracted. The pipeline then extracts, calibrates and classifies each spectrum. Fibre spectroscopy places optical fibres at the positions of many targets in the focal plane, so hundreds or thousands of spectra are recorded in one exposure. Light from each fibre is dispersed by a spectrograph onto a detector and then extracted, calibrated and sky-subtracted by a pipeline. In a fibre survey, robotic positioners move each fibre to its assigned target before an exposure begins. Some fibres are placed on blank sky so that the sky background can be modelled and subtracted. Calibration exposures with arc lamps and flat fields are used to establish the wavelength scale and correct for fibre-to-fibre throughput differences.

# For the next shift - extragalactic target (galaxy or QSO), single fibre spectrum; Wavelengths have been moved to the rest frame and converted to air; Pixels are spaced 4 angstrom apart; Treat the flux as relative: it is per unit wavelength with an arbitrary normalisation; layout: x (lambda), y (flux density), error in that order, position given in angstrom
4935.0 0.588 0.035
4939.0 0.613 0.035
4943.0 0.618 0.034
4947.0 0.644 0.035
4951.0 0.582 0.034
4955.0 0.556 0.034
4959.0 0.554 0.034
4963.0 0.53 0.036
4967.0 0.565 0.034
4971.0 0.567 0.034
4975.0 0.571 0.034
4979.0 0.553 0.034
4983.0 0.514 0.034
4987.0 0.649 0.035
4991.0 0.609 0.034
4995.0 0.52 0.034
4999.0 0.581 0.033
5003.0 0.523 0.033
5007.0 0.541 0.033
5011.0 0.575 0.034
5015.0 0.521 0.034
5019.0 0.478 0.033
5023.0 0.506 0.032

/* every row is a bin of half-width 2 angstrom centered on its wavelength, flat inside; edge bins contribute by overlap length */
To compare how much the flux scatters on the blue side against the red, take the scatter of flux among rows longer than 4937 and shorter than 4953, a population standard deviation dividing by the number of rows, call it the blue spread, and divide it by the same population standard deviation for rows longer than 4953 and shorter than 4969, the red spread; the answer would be 1.7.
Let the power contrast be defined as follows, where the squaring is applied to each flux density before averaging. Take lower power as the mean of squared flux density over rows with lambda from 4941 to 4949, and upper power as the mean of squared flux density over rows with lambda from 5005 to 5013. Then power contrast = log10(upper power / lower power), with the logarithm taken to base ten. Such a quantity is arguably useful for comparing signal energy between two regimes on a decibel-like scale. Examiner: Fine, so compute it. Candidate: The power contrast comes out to -0.11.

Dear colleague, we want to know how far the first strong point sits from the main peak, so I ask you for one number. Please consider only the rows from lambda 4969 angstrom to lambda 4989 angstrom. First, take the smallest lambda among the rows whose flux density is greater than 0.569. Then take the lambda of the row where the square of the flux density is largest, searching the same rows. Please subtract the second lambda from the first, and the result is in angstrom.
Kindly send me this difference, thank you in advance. -12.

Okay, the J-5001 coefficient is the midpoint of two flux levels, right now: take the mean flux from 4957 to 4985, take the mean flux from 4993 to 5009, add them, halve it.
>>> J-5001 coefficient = 0.546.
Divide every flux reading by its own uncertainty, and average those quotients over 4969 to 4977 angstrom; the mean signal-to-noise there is 16.7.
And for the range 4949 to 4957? 16.7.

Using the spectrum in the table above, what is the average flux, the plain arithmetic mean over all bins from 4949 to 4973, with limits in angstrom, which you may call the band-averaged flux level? 0.559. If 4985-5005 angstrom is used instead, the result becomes 0.576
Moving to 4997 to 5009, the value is 0.548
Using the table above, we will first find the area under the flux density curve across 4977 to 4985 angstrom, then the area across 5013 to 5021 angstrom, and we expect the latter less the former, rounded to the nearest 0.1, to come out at -0.3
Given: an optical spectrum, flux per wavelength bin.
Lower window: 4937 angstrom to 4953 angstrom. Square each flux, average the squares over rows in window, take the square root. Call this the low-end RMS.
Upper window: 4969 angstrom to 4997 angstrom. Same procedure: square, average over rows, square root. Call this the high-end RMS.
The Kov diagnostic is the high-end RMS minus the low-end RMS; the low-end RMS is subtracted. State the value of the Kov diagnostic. -0.044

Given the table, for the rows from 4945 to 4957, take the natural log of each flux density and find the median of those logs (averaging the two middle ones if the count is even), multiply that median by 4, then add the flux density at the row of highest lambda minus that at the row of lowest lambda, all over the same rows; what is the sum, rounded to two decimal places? -2.25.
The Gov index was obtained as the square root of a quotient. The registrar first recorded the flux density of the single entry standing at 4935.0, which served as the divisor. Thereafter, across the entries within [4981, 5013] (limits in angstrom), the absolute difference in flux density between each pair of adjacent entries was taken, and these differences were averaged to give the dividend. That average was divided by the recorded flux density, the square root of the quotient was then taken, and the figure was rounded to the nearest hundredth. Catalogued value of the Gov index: 0.33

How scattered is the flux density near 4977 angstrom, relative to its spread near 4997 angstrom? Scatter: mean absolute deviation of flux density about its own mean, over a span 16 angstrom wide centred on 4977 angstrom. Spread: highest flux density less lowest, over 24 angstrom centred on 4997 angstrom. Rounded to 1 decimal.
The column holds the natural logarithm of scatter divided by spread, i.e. -1.9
